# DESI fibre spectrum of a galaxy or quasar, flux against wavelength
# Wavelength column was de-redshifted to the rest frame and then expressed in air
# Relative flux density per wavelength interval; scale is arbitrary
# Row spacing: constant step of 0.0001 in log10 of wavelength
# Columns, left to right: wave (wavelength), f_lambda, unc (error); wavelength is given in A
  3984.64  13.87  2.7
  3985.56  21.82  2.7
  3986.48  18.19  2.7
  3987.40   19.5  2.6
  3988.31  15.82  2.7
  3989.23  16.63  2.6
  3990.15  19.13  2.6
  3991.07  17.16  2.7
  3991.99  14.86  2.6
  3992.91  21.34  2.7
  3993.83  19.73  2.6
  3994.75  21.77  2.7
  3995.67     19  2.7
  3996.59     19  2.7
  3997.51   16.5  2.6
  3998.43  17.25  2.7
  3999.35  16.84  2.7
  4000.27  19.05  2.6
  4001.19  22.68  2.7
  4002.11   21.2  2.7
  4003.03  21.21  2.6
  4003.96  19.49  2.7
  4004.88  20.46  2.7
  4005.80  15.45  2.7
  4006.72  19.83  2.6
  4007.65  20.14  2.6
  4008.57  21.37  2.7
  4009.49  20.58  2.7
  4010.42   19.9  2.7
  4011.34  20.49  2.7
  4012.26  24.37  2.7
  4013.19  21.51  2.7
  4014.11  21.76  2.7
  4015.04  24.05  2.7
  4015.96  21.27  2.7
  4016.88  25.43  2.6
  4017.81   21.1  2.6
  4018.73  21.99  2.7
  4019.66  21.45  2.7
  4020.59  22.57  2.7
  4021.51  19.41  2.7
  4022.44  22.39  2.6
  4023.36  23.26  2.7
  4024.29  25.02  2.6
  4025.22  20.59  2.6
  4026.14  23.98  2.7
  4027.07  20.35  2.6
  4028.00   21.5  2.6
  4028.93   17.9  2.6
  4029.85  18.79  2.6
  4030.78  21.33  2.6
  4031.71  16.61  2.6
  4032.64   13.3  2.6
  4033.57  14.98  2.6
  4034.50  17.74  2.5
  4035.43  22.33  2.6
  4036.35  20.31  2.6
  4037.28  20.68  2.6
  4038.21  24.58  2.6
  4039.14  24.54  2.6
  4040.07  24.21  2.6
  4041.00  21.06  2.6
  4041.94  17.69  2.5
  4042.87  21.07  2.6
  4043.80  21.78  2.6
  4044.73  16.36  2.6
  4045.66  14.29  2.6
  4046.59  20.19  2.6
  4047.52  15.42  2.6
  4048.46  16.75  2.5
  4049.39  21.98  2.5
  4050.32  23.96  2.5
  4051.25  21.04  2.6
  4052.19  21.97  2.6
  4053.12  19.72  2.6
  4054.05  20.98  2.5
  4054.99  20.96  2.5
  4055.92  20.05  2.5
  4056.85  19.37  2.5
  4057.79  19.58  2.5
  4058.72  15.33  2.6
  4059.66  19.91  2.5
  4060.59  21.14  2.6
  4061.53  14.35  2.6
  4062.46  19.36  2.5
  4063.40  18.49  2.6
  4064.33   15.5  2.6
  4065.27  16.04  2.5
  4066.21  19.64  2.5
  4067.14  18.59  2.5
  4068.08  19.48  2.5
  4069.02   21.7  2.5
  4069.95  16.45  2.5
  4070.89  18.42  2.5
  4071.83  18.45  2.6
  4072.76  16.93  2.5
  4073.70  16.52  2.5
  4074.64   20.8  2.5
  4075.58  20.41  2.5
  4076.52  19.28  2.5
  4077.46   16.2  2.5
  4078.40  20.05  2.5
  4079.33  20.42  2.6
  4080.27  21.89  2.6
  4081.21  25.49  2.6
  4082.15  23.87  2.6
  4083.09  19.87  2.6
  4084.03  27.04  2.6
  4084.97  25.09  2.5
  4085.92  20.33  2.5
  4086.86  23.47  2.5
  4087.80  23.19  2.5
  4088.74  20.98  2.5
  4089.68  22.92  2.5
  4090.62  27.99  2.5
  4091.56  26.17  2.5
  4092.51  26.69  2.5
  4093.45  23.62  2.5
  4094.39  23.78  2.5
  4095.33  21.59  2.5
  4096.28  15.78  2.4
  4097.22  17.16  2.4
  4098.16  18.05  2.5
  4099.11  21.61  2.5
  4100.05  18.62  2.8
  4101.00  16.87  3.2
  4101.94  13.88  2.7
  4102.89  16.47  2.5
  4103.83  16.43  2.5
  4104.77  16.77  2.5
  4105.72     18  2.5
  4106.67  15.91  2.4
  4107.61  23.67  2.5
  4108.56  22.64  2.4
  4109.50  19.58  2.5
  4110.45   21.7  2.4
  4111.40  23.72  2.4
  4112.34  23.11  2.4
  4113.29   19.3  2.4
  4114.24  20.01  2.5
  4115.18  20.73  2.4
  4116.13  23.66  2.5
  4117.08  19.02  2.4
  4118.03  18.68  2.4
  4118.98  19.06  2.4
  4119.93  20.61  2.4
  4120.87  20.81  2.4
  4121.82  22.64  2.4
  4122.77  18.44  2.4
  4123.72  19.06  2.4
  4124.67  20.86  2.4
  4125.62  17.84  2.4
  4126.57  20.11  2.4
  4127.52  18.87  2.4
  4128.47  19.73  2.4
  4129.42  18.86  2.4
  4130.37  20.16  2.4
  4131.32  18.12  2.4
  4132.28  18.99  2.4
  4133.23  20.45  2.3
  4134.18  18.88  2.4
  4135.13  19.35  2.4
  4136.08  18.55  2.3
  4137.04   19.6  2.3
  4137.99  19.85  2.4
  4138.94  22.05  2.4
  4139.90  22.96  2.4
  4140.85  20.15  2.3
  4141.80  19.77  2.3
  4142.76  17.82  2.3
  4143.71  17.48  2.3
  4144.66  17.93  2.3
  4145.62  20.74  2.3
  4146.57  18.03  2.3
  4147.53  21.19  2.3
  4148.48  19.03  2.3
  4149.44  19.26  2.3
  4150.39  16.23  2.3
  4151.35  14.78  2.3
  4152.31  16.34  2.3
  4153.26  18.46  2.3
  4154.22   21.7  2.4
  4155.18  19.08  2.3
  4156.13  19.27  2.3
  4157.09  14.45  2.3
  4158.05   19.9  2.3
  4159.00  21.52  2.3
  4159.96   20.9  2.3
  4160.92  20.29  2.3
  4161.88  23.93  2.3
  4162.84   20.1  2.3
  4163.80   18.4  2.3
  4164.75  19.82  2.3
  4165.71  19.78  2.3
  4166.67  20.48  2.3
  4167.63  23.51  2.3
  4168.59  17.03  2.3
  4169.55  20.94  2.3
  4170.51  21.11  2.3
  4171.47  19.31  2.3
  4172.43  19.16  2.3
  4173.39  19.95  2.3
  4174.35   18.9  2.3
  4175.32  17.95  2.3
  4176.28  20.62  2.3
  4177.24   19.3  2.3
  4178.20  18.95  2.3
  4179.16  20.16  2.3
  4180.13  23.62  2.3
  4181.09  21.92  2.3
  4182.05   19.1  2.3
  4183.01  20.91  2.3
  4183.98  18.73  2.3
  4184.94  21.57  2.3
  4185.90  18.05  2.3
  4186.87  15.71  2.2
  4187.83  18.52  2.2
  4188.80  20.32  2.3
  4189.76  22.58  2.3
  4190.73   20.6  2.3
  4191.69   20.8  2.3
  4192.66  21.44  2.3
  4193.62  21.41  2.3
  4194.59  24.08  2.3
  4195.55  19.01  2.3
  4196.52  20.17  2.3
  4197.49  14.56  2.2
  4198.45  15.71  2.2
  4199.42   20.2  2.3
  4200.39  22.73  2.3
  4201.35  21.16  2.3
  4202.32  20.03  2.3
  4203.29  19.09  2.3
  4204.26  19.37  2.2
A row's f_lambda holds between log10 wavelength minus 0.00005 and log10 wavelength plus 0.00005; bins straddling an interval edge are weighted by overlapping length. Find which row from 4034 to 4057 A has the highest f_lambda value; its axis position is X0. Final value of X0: 4038.21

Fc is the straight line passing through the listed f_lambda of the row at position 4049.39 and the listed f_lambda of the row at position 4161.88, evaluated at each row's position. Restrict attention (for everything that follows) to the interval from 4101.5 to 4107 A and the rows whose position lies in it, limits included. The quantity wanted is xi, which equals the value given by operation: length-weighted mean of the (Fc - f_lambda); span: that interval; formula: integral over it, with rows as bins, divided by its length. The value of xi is 7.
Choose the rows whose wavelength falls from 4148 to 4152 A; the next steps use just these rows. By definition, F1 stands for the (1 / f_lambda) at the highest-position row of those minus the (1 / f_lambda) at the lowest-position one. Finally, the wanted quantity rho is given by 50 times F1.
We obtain 0.8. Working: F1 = 0.015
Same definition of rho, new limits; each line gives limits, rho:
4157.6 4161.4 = 0.0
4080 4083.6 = 0.2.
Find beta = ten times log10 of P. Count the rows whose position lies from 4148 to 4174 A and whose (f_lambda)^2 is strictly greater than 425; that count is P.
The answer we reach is 8.5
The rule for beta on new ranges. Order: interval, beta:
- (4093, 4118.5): 10.4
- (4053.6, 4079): 7.0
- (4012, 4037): 12.3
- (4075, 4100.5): 12.0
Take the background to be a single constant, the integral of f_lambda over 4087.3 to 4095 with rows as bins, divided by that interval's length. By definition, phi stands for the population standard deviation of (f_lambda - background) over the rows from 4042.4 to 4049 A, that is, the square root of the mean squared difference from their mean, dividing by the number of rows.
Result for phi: 2.8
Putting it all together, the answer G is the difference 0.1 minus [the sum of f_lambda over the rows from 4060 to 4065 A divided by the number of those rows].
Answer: -17.7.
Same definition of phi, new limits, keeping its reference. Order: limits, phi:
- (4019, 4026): 1.7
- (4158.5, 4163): 1.4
